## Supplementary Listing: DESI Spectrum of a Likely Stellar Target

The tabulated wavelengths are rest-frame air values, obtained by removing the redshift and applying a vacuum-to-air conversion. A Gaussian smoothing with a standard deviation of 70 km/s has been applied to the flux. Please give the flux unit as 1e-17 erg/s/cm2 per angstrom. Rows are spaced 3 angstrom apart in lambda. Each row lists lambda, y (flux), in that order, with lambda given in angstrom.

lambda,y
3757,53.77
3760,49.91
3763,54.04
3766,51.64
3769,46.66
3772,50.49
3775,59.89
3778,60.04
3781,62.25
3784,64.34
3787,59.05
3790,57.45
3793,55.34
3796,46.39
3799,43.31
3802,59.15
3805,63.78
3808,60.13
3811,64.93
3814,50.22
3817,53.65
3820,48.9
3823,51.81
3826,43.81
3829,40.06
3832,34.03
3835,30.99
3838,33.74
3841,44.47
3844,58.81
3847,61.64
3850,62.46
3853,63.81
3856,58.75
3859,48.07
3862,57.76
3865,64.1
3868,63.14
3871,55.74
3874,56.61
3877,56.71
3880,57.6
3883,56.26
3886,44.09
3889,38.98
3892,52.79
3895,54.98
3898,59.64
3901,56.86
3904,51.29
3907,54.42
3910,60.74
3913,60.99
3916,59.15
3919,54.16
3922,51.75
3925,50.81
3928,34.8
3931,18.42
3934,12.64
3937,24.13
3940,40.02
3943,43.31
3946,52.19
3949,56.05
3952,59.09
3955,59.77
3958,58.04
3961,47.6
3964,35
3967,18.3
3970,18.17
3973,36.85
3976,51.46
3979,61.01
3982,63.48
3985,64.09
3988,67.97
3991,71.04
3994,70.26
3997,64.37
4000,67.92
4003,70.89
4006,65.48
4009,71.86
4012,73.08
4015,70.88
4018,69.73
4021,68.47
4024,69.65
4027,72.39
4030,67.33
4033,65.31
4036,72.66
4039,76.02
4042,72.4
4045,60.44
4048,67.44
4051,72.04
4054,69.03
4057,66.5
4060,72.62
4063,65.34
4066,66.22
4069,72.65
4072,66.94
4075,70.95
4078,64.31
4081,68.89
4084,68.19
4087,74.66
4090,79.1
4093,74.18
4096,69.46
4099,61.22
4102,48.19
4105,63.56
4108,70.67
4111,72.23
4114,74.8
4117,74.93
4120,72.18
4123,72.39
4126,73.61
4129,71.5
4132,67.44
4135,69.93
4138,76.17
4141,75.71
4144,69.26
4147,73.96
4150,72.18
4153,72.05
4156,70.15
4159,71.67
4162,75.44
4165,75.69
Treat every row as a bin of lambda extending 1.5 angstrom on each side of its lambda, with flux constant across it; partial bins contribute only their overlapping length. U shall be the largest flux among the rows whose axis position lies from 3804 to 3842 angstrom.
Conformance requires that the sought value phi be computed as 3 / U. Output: 0.0462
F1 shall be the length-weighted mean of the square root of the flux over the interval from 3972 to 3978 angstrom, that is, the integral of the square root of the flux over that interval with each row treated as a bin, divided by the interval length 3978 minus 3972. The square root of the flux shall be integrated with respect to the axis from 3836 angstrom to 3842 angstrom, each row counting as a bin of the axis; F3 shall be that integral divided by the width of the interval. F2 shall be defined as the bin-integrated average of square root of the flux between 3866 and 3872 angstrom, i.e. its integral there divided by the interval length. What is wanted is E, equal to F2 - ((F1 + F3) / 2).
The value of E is 1.3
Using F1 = 6.8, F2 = 7.8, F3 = 6.1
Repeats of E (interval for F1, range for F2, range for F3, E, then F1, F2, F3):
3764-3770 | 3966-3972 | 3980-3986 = -3.1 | 7.1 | 4.4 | 8.0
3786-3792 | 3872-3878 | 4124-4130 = -0.5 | 7.6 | 7.5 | 8.5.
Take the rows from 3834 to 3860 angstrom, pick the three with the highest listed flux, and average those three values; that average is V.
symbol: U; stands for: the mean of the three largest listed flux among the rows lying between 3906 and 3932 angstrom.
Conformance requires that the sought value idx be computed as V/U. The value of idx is 1.04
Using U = 60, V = 62.6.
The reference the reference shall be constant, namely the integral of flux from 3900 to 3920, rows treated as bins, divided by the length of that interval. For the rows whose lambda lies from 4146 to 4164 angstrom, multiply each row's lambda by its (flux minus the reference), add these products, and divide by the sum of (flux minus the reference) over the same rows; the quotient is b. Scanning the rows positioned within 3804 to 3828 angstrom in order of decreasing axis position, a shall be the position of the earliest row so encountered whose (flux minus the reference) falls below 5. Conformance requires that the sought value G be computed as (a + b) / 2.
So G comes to 3990.3 angstrom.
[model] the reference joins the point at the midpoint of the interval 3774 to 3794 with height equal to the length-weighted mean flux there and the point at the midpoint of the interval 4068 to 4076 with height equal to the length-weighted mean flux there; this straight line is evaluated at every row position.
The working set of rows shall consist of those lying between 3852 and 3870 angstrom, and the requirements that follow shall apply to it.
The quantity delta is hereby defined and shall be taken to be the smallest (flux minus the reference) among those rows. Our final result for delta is -14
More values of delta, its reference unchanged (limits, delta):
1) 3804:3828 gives -18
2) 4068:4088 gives -6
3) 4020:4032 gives -1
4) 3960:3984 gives -48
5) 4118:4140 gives -5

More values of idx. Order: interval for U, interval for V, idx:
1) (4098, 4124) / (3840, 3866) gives 0.86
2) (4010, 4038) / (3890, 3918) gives 0.83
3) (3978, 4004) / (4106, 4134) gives 1.05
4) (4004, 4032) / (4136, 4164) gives 1.05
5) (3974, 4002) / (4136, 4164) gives 1.09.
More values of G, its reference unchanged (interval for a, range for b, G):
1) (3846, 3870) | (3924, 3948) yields 3898.2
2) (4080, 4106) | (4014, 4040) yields 4064.8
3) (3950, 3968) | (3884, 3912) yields 3928.1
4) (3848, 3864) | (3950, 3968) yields 3914.2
